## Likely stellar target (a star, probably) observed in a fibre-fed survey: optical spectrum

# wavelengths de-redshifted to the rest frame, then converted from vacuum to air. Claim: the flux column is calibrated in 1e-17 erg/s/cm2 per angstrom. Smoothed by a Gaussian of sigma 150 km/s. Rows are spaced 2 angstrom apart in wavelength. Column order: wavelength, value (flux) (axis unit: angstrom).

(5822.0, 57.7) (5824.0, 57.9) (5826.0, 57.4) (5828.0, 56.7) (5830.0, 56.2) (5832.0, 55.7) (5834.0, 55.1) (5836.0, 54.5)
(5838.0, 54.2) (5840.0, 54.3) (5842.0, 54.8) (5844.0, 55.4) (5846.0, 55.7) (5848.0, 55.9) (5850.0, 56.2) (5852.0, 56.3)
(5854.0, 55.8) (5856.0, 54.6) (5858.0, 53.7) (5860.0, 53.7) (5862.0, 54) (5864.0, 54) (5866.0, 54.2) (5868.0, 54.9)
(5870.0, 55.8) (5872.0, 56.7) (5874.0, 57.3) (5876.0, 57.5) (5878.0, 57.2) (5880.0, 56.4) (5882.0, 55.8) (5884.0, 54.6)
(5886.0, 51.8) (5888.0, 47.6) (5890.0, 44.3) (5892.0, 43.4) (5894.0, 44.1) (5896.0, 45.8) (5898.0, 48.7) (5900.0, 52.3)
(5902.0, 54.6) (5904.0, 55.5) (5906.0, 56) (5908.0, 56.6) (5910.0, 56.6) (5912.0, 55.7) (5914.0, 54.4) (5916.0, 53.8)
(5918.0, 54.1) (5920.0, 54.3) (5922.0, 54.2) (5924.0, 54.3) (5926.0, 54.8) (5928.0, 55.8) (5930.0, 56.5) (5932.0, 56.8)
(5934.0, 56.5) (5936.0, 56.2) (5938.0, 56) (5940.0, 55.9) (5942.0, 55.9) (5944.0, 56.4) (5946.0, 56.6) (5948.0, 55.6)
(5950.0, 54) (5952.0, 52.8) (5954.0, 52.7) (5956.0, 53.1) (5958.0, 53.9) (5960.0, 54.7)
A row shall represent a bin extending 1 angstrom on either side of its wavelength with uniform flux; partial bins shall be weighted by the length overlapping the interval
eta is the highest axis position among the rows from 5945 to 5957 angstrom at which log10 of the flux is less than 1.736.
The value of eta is 5956.0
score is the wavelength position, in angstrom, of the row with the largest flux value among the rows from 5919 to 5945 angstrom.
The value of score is 5932.0 angstrom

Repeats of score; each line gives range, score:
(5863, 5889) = 5876.0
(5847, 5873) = 5872.0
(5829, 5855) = 5852.0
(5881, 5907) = 5906.0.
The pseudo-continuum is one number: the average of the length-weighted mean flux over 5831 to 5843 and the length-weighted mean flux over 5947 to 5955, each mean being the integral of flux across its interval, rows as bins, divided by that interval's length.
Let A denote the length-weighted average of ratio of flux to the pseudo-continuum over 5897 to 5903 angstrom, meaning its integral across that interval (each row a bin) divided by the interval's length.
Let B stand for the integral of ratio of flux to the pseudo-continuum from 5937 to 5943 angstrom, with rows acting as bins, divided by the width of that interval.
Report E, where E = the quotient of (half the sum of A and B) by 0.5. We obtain 1.99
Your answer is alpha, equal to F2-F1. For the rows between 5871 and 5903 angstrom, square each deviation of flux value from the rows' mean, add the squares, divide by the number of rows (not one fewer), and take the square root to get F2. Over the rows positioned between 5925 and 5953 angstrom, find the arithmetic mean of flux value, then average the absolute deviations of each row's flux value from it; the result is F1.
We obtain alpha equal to 4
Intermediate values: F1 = 0.80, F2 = 5.1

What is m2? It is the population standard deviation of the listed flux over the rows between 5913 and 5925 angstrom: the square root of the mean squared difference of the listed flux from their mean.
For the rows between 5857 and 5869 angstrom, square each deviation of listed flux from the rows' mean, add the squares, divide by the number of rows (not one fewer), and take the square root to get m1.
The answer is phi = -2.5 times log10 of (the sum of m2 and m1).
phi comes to 0.6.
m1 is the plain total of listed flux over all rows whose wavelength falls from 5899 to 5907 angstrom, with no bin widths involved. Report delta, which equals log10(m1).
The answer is 2.34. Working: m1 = 218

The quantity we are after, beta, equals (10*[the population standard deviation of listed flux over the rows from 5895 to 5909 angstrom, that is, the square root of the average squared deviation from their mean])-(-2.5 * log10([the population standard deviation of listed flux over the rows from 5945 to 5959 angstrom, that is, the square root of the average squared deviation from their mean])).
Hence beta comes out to 38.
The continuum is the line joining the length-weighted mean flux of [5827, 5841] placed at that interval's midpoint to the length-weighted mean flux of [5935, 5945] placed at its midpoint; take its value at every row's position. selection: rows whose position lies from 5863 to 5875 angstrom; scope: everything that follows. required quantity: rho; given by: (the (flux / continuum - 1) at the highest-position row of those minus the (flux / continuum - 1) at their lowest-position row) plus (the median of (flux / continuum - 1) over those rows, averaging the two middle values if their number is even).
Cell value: 0.05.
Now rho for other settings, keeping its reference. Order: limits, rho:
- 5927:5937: 0.01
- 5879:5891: -0.26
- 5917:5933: 0.02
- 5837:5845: 0.01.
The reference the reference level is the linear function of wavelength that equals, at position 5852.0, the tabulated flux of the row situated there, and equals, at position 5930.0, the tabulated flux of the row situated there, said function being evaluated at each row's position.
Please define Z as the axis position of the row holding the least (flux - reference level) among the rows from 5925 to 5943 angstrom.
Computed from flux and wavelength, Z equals 5926.0 angstrom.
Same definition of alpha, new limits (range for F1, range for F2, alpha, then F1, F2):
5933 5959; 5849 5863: 0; 1.34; 1.1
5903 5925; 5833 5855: 0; 0.94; 0.7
